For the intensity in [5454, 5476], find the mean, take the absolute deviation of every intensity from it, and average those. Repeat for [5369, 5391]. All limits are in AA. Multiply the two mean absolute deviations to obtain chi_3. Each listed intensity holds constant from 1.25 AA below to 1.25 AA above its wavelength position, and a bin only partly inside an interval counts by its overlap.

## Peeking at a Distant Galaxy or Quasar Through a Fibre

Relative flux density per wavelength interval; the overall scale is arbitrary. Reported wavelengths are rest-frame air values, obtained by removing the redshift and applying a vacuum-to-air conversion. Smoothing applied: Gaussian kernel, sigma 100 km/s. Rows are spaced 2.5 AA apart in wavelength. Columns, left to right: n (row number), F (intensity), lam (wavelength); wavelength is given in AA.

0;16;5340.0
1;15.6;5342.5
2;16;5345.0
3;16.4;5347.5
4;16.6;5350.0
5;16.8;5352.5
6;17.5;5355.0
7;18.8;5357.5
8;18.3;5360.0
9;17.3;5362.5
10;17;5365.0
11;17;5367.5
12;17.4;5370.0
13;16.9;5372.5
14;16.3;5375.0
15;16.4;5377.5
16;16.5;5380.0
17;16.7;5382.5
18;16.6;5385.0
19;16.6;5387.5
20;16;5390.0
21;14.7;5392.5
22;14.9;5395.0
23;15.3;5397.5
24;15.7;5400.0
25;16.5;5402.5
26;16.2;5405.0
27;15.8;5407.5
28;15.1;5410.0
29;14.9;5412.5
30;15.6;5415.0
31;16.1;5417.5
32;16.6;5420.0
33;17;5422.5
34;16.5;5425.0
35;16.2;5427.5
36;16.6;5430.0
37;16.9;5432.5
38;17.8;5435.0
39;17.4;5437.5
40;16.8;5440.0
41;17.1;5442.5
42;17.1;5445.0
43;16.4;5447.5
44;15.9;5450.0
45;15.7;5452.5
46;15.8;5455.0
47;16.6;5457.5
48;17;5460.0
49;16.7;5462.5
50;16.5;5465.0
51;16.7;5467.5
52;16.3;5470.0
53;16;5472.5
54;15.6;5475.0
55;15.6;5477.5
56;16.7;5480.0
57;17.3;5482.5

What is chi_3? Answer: 0.10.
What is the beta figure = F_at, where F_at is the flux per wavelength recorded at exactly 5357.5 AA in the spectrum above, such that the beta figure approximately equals 18.8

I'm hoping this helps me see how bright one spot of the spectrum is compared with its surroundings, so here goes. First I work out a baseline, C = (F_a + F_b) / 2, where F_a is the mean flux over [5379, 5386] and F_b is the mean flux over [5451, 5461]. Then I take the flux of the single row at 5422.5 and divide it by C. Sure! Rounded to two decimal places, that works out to 1.03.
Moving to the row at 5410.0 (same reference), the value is 0.92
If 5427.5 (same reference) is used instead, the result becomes 0.99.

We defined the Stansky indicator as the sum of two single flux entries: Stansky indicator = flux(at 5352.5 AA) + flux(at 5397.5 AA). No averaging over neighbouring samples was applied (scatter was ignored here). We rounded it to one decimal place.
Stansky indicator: 32.1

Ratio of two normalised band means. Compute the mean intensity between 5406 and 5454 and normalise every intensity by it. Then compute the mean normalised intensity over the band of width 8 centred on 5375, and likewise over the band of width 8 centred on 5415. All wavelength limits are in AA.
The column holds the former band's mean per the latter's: 1.06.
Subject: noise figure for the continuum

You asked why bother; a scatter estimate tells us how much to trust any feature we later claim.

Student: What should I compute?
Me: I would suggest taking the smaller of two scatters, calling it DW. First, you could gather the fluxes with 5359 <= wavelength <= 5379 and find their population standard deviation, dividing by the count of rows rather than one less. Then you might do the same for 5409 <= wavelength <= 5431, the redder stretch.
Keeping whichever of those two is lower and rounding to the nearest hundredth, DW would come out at 0.59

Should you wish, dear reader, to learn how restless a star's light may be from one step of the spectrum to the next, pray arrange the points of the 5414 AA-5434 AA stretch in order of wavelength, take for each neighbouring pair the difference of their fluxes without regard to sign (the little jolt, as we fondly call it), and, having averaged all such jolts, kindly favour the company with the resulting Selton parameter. 0.414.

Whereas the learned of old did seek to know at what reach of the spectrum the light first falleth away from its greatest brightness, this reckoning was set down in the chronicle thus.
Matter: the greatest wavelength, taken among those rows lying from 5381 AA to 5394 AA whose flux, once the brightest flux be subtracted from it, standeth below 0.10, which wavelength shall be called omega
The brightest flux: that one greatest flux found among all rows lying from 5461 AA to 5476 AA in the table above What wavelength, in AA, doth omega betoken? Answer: 5392.5 AA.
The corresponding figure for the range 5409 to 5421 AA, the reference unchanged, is 5420.0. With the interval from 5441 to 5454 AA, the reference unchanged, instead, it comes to 5452.5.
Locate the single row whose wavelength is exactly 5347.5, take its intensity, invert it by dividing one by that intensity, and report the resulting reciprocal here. 0.0610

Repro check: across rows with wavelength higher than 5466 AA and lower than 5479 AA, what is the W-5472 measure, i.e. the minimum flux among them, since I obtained 15.6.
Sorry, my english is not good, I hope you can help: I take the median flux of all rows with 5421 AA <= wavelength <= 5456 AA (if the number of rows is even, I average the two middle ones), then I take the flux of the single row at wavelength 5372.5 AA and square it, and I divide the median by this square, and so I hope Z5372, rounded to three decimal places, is 0.058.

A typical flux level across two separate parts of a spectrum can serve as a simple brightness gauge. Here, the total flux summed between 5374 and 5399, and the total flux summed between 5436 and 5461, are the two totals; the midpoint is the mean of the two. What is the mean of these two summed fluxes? 162.9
